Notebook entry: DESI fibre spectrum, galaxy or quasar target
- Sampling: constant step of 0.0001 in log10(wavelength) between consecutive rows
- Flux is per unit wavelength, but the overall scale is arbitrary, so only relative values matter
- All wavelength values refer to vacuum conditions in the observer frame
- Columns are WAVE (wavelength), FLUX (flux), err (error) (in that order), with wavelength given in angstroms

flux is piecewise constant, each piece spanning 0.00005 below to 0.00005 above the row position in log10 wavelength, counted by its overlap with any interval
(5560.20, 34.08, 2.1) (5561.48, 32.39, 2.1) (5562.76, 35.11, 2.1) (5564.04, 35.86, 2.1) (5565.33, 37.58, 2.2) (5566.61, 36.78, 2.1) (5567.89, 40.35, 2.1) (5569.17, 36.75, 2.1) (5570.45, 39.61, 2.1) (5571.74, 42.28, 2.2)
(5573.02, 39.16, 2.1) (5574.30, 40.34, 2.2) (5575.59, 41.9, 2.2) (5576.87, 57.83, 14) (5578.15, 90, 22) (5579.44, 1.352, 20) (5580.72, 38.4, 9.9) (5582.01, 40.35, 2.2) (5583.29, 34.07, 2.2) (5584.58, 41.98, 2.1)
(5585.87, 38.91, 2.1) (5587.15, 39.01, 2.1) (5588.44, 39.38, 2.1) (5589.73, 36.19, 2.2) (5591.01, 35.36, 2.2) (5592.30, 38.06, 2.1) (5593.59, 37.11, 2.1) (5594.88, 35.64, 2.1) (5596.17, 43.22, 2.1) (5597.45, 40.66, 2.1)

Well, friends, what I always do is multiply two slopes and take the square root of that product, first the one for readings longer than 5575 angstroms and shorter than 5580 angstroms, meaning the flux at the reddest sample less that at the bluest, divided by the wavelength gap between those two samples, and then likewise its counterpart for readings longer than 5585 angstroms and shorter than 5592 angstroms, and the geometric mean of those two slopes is 2.7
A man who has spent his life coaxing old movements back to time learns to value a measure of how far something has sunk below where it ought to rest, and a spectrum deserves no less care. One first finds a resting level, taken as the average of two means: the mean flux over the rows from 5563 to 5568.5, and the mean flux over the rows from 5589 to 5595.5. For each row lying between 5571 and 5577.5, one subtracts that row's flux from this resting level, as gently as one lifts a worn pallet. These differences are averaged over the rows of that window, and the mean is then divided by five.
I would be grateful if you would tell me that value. -1.45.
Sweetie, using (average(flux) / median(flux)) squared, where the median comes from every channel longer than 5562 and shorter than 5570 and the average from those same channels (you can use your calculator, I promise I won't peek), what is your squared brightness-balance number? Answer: 1.02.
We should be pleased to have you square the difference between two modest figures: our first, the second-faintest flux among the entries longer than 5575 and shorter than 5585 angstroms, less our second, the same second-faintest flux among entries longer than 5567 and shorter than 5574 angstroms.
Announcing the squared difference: 26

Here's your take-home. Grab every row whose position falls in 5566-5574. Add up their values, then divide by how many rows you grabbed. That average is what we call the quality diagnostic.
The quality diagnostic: 39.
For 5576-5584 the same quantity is 44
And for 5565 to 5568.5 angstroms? 38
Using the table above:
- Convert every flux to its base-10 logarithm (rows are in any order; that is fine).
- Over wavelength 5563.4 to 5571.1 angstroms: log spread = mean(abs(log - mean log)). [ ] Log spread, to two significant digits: 0.016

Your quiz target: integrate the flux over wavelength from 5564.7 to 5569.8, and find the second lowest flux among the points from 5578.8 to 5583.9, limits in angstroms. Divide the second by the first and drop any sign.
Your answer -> 0.18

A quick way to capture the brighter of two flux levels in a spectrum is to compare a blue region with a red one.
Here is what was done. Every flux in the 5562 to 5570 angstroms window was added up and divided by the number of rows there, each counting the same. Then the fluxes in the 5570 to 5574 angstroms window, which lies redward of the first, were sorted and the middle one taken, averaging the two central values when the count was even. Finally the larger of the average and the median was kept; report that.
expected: 39.6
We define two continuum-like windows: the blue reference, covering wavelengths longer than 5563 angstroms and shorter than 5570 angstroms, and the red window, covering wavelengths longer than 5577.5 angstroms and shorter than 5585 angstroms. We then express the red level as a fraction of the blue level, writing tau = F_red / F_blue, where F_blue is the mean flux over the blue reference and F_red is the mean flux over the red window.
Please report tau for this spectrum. 1.10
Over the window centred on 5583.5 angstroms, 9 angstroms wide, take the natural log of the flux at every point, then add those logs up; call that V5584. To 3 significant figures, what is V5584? 22.2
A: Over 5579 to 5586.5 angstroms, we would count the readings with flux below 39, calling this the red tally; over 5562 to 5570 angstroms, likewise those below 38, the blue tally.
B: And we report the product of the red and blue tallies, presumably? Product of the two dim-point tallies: 20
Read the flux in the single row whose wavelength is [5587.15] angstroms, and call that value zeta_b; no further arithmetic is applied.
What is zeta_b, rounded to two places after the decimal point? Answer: 39.01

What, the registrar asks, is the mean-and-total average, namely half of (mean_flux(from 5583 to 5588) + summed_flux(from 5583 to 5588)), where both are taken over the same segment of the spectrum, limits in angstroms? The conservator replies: 96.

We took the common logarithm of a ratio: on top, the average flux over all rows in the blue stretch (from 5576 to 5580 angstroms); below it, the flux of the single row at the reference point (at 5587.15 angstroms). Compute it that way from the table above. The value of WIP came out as 0.11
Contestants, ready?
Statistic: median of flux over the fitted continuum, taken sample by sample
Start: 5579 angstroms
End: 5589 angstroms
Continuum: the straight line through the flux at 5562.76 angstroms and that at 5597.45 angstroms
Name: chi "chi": 1.00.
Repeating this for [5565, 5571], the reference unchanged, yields 1.06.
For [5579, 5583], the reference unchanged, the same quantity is 1.01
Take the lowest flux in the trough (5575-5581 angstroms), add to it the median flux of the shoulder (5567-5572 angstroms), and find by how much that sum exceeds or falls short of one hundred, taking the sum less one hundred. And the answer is -59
